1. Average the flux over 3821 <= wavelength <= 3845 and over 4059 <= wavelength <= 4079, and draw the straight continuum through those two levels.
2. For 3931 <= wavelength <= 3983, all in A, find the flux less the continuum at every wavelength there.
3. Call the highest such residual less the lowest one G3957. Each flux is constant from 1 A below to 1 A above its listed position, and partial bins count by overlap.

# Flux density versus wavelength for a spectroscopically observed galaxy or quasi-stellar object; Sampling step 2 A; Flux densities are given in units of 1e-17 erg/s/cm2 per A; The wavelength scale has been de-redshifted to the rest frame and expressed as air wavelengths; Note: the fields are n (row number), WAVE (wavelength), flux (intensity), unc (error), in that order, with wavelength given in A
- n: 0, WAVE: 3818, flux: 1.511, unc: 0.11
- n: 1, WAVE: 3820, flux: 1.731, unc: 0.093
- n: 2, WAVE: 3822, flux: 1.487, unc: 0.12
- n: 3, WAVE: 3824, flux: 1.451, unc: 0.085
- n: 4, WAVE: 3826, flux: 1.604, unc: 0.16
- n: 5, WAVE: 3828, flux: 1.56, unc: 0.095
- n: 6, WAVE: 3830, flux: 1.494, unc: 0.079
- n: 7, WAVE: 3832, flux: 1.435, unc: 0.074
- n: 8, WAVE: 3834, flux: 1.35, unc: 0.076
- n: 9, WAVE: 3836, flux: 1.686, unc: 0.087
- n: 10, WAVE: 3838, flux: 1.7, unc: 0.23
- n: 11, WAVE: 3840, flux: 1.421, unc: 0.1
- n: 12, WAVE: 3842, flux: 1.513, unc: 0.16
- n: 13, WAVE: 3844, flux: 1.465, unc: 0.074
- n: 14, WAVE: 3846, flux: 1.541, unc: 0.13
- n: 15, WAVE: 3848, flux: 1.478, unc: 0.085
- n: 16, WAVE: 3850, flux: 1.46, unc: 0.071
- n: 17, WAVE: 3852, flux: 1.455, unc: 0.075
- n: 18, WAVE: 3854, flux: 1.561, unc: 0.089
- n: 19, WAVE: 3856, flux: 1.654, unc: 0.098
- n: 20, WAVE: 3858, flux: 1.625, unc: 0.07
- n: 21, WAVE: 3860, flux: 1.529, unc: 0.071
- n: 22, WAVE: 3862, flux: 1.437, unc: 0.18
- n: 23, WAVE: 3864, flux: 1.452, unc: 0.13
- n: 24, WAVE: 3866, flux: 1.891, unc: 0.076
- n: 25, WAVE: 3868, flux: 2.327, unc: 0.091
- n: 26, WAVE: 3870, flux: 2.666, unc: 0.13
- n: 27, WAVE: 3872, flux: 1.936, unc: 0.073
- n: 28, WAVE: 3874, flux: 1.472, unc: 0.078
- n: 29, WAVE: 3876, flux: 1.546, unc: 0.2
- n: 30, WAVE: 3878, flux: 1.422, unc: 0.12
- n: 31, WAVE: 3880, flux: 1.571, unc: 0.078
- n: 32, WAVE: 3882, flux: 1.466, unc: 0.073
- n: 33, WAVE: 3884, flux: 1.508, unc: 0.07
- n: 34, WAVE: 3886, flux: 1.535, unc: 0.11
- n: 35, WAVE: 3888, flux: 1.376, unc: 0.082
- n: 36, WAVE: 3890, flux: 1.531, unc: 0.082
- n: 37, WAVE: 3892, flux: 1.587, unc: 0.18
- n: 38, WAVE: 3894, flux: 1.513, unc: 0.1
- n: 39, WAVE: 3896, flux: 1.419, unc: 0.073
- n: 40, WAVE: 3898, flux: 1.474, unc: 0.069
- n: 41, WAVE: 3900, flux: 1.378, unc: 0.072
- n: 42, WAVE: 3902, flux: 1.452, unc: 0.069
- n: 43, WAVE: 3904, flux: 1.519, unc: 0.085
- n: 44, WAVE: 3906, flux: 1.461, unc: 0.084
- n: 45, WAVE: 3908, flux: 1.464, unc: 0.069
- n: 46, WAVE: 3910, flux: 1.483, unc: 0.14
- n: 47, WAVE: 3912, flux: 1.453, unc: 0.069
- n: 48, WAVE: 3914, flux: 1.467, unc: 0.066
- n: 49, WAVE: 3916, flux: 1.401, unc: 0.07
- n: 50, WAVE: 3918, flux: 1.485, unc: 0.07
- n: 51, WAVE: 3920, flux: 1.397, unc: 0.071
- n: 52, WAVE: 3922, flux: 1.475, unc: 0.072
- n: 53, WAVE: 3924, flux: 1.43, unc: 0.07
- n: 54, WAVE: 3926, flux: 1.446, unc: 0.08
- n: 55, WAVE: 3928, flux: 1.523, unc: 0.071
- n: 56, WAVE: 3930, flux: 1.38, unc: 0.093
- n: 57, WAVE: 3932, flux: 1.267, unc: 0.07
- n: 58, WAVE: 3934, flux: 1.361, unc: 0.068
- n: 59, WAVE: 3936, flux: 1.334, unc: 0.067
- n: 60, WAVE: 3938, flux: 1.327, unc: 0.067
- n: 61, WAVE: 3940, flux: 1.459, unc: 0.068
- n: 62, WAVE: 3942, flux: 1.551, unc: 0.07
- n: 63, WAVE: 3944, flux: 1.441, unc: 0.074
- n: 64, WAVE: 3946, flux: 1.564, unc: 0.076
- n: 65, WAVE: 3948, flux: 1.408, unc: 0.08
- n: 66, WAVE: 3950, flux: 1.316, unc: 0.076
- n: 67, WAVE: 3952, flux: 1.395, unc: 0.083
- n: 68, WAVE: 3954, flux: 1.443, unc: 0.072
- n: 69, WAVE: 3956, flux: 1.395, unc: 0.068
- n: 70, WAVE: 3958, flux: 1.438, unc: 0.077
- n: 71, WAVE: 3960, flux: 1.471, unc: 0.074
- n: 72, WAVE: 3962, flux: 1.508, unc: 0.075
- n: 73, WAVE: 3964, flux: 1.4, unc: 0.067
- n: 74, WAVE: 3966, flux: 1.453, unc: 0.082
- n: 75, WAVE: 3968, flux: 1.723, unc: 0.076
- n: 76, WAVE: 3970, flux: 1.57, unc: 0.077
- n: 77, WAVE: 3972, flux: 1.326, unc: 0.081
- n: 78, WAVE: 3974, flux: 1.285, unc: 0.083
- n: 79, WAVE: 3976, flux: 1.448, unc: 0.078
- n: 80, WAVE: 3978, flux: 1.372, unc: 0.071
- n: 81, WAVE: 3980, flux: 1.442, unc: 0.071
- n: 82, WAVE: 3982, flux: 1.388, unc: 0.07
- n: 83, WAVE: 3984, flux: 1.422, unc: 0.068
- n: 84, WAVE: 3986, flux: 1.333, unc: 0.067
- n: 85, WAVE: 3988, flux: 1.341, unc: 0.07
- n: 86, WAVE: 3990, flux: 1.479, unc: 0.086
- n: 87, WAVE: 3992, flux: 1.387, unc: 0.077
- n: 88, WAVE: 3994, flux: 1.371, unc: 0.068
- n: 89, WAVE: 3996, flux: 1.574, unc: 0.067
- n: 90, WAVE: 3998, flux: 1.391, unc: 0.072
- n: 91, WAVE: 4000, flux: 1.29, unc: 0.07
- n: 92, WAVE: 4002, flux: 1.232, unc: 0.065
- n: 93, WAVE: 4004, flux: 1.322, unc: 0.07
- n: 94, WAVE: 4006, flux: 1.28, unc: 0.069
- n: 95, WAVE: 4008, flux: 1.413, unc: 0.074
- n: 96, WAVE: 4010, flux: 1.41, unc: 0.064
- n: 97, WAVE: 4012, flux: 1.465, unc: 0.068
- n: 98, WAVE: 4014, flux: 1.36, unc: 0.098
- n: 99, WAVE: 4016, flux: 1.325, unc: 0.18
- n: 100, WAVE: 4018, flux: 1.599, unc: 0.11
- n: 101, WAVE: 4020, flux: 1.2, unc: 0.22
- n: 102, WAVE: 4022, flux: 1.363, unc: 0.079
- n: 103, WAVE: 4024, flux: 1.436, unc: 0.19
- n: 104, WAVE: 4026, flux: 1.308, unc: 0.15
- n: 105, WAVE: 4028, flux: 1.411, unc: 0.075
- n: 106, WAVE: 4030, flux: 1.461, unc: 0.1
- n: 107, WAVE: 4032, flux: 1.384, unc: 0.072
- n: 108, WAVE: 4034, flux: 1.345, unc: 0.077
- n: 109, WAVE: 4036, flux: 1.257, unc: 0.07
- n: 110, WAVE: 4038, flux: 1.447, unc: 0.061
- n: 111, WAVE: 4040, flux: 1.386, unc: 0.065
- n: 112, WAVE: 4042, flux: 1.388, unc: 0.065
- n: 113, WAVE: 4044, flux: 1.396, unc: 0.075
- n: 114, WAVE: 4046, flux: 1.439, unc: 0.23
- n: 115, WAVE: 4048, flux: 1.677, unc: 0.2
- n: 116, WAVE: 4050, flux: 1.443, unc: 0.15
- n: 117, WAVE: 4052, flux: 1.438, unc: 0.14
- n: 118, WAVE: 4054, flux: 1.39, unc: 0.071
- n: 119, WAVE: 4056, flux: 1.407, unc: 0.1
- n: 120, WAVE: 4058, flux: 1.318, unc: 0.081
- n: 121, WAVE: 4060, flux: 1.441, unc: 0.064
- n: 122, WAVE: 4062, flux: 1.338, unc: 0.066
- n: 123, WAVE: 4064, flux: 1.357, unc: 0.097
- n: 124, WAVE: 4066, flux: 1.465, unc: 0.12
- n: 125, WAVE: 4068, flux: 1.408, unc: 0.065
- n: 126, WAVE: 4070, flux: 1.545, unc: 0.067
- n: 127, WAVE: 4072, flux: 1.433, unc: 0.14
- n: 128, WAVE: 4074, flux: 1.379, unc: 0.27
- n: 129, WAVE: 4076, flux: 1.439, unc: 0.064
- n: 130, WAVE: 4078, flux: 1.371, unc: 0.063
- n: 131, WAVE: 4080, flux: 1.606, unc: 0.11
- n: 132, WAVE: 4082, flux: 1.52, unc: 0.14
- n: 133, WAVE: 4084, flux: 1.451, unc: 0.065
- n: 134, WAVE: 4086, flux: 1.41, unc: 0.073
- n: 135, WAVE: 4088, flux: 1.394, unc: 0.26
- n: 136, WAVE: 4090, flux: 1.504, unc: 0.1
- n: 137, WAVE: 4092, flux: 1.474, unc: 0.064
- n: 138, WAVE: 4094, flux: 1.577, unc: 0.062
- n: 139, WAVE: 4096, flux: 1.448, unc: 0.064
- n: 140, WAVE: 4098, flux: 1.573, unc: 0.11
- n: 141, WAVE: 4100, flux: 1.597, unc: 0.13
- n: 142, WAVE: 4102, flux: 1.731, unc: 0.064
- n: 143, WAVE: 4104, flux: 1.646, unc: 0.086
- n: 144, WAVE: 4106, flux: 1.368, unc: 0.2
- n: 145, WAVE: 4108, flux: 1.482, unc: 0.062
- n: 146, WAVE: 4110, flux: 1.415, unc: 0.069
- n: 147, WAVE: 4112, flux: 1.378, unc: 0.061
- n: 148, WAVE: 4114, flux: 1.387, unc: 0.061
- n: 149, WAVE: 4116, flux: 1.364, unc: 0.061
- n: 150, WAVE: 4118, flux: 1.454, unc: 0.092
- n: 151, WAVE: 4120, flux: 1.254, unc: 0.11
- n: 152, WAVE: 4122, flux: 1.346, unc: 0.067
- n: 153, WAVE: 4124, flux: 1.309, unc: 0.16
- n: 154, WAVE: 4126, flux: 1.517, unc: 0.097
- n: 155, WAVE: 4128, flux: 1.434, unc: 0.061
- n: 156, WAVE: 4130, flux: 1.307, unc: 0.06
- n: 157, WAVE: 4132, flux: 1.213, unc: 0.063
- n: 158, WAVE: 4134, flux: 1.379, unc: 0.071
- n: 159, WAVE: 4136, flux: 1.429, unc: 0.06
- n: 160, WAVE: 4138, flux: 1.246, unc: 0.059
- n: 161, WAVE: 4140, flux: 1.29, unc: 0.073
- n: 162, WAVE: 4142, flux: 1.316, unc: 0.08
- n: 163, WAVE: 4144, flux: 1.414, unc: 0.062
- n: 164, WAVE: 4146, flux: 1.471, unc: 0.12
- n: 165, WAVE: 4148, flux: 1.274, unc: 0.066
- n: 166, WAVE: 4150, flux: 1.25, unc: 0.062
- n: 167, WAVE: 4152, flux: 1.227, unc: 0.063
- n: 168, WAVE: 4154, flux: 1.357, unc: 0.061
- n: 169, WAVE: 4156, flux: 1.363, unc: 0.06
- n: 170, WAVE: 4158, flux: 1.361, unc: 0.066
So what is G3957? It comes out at 0.47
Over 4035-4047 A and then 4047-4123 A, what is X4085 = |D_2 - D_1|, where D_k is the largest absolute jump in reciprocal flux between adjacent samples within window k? 0.02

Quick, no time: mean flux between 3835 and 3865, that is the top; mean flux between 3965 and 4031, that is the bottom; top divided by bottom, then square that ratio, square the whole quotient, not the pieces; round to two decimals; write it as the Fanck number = 1.20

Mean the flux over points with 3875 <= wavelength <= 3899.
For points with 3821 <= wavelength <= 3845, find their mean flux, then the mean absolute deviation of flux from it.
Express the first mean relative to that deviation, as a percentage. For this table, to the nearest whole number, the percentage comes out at 1814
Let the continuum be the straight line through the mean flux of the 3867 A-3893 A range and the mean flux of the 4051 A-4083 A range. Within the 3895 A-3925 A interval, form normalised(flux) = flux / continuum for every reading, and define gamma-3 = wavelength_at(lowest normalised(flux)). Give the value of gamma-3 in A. 3900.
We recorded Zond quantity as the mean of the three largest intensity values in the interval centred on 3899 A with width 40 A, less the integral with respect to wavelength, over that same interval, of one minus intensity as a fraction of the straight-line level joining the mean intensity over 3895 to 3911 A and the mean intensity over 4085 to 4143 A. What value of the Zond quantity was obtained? 2.1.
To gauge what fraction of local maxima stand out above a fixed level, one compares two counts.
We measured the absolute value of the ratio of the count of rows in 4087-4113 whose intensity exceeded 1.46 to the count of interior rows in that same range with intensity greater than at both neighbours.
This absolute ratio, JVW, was 2.0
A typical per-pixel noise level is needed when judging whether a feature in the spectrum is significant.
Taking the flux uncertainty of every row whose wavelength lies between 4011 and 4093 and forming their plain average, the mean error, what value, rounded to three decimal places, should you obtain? 0.111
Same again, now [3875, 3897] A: 0.106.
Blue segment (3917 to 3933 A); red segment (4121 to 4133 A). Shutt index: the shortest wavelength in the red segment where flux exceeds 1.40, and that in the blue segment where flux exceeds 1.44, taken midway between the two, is 4022 A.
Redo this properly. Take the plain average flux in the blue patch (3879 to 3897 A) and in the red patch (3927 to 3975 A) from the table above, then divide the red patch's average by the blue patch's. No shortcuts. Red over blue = 0.95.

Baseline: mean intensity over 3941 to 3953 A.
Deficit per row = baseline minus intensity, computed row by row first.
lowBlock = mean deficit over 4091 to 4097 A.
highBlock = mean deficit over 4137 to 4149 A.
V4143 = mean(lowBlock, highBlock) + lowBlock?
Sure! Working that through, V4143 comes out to -0.03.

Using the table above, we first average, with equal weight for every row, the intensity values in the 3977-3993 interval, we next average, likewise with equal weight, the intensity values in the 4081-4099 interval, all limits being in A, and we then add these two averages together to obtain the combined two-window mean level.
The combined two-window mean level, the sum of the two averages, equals 2.88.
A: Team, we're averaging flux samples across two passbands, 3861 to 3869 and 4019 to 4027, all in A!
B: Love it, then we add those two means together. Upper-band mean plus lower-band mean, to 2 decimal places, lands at 3.10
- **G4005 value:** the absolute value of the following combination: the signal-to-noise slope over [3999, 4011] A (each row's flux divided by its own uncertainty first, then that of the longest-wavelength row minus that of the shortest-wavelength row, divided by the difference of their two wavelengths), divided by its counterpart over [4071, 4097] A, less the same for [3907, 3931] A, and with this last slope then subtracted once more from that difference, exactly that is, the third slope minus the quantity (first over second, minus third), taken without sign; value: 1.3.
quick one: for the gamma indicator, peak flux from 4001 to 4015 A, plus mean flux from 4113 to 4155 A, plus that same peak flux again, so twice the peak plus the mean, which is 4.27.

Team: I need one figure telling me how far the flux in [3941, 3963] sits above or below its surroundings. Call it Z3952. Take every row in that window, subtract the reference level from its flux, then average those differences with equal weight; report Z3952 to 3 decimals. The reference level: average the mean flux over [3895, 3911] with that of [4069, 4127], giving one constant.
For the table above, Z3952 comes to -0.010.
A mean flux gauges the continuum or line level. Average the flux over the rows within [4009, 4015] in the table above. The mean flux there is 1.41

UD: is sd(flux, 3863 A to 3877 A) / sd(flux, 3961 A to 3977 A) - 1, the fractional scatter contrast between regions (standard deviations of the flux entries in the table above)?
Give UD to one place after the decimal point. 2.3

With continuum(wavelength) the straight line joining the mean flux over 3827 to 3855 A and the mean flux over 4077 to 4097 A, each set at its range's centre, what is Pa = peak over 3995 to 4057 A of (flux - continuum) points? 0.20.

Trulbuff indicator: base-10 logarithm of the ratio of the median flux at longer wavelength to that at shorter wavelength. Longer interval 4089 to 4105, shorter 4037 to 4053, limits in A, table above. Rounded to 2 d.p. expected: 0.04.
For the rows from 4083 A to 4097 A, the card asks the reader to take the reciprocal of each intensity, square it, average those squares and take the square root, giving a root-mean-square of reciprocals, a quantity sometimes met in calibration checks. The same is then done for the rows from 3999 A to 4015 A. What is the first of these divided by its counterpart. 0.92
